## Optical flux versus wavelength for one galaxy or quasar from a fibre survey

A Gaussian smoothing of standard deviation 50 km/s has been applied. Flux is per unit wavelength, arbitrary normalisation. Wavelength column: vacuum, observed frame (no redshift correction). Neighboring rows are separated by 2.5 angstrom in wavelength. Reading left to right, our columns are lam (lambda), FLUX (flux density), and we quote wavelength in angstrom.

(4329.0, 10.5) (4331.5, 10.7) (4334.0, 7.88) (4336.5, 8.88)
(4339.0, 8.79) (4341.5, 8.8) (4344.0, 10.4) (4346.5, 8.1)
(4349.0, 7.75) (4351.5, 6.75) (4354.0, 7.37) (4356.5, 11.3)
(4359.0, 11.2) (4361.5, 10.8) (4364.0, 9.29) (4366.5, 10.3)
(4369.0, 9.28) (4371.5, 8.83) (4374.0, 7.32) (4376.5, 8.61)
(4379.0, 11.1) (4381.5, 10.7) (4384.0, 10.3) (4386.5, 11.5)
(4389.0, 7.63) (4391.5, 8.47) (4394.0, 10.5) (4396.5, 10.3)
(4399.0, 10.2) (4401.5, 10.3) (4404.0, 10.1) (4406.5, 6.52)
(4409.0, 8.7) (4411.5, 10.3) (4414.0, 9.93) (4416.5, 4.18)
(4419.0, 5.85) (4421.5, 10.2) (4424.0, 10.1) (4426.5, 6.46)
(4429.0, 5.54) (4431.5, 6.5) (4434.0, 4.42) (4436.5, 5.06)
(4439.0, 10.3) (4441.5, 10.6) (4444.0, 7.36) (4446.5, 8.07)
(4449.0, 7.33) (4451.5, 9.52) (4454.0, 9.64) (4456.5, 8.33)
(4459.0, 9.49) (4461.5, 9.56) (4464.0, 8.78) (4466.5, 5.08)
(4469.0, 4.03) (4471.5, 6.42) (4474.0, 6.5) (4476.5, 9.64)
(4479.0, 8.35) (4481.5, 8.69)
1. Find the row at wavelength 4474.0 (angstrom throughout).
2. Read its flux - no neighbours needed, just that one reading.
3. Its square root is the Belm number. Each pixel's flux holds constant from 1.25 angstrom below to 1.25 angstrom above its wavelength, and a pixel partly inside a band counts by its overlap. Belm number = 2.5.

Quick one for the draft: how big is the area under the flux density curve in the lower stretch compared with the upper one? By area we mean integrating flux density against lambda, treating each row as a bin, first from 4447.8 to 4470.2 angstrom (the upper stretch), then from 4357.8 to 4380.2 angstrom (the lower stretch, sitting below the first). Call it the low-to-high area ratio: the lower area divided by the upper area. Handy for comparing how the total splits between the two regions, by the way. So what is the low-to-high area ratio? 1.21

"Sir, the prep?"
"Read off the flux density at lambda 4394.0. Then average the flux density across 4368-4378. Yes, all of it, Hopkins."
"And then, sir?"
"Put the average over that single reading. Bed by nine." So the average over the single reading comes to 0.8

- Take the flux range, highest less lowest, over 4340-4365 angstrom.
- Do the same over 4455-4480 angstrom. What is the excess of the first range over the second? -1.1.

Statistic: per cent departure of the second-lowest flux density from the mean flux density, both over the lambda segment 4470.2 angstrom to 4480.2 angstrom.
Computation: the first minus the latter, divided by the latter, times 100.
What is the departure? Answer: -16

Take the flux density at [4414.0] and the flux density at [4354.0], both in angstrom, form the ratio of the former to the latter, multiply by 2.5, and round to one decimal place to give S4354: 3.4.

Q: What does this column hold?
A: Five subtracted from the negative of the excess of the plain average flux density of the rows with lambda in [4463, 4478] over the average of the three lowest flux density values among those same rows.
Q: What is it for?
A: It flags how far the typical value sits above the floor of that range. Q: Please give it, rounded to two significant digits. -6.6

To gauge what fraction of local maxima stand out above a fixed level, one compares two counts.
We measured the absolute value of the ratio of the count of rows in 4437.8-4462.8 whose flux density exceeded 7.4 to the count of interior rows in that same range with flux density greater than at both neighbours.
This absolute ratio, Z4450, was 2.7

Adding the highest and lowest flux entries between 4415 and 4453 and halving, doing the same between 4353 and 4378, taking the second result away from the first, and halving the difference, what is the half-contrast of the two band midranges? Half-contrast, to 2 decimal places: -0.96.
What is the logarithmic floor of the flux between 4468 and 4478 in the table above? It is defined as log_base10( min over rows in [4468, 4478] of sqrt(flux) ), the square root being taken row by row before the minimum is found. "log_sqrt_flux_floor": 0.30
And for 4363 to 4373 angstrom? 0.47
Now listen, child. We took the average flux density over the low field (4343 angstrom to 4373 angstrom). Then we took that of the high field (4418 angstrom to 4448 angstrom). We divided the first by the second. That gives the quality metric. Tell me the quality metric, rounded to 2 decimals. 1.23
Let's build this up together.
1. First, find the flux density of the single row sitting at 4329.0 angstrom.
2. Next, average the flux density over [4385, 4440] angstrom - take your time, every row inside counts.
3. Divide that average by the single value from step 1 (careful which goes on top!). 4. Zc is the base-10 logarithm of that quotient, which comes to -0.10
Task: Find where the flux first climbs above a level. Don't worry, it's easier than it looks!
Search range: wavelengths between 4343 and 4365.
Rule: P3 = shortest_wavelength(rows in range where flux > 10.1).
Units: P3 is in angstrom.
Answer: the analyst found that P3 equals 4344.0 angstrom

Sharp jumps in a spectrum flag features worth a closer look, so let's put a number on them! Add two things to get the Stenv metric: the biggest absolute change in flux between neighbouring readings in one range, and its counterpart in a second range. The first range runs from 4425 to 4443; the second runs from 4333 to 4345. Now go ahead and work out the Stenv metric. 6.8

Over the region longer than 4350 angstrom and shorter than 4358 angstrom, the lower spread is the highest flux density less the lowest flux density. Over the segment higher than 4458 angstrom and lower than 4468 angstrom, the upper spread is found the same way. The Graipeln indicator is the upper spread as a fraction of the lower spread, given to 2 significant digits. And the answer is 0.98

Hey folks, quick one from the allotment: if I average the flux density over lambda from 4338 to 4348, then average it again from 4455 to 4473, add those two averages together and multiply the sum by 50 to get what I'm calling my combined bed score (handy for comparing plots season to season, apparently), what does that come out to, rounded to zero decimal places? 820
